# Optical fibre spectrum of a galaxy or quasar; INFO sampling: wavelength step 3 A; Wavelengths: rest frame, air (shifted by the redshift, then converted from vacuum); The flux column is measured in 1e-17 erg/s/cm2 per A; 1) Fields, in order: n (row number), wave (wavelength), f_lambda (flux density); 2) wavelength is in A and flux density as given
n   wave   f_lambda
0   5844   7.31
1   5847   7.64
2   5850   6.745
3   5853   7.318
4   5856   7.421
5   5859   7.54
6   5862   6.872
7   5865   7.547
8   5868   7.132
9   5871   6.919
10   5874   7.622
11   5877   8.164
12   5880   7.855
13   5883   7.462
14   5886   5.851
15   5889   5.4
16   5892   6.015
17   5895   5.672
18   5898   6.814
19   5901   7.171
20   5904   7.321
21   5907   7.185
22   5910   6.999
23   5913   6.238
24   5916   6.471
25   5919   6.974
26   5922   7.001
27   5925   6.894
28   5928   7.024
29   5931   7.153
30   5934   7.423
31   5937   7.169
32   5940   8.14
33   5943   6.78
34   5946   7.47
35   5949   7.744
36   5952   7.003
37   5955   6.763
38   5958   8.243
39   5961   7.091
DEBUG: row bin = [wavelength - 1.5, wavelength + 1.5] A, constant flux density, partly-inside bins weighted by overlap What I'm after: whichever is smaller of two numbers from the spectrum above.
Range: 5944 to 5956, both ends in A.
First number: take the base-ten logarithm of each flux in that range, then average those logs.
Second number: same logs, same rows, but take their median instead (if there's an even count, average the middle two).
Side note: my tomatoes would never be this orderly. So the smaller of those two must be 0.859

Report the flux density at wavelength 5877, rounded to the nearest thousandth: 8.164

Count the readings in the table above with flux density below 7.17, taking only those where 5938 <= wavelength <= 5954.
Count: 2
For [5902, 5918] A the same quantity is 3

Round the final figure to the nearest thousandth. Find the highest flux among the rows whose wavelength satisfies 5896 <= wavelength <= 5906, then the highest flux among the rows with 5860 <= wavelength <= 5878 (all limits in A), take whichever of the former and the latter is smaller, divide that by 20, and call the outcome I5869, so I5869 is 0.366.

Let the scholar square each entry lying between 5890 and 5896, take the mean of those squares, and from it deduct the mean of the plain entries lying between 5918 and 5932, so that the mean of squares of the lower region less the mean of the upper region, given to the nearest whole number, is 27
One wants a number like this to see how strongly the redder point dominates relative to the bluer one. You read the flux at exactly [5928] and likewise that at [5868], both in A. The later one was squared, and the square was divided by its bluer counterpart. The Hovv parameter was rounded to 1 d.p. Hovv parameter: 6.9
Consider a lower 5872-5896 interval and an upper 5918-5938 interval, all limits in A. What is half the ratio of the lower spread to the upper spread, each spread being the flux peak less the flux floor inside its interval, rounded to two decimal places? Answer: 2.61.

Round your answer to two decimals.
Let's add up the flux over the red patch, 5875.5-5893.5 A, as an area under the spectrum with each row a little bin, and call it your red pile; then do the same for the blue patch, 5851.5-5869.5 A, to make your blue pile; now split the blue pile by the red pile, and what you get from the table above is 1.08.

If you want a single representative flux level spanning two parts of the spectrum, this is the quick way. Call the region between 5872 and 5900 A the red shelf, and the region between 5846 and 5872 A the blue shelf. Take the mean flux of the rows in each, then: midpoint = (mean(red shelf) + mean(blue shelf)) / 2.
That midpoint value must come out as 7.00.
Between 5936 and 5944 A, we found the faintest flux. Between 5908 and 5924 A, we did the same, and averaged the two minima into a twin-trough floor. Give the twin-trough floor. 6.51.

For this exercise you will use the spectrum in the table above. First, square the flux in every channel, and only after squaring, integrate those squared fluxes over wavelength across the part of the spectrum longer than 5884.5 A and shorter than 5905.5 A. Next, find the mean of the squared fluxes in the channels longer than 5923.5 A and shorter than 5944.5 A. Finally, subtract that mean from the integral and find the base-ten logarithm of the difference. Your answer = 2.90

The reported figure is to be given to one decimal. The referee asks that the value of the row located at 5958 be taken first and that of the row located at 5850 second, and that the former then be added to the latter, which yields 15.0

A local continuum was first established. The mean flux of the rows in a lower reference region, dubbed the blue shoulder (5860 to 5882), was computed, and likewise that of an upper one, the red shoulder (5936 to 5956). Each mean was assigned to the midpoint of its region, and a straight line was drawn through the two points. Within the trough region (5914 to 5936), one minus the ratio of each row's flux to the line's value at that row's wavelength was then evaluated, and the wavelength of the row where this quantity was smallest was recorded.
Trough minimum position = 5934 A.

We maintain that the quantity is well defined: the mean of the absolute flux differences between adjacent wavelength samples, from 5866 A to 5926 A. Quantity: 0.5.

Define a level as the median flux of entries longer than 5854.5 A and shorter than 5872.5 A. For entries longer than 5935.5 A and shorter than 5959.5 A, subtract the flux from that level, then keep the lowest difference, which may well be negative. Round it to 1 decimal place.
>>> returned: -1.0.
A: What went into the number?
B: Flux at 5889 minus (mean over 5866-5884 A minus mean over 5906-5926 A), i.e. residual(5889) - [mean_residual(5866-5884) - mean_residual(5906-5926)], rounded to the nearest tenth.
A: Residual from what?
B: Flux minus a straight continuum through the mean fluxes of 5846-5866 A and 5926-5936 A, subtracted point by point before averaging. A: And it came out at -2.5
